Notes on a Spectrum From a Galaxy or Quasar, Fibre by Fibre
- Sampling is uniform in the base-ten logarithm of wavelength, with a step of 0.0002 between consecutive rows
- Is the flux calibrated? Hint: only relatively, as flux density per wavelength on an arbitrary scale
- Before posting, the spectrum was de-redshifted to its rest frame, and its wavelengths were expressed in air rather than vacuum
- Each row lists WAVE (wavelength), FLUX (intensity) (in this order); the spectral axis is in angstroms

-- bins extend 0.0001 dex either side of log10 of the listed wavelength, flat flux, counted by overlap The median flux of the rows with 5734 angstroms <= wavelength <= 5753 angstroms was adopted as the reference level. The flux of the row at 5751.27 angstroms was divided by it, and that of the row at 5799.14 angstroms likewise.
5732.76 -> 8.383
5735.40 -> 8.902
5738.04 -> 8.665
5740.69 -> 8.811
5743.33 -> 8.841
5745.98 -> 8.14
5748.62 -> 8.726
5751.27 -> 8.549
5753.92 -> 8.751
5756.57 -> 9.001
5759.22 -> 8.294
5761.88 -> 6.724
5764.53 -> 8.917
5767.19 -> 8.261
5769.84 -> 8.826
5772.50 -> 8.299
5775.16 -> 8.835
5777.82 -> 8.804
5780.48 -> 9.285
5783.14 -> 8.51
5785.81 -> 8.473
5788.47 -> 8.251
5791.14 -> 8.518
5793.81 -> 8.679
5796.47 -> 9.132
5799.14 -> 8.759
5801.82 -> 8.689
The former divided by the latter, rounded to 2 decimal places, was 0.98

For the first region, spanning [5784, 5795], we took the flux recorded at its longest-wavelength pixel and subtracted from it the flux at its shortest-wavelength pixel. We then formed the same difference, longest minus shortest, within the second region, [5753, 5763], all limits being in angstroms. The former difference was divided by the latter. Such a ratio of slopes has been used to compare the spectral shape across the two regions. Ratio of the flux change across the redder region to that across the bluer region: -0.1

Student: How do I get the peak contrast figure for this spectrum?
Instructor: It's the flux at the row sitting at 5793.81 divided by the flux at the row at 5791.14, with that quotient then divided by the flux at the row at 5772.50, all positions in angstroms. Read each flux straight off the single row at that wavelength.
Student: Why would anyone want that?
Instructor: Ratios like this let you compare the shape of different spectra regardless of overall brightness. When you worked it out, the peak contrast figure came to 0.123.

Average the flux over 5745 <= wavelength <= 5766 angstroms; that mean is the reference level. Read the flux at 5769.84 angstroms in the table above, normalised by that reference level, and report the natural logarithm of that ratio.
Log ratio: 0.051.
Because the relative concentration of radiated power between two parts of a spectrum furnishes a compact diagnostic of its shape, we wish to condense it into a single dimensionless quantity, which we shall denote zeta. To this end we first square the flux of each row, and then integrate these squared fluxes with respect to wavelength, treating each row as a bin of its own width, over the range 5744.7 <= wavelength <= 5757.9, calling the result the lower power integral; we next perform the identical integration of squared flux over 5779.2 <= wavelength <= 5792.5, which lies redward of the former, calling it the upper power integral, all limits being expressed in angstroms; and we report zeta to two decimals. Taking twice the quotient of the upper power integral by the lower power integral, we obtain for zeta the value 2.00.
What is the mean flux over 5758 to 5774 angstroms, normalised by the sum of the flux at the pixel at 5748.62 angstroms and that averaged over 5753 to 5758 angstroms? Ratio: 0.467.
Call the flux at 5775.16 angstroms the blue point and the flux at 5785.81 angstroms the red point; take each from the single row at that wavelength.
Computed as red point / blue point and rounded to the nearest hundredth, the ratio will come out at 0.96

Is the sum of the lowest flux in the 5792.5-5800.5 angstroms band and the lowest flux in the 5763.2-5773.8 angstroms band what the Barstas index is 16.9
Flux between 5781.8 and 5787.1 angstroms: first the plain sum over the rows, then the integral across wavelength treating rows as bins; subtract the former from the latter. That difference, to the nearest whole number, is 28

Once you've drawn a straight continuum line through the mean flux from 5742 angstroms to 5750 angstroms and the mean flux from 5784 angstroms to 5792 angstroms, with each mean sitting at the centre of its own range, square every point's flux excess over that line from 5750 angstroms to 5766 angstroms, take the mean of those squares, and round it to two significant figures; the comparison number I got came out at 0.61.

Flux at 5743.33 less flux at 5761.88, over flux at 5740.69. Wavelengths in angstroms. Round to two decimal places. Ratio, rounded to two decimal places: 0.24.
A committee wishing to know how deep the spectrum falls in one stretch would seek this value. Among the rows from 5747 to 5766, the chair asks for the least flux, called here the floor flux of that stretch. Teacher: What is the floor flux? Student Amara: 6.724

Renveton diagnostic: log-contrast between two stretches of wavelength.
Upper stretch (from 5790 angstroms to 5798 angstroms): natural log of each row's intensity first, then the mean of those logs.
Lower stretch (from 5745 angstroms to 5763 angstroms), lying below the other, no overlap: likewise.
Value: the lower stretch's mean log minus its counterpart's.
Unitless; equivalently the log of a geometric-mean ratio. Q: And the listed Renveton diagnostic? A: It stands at -0.06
